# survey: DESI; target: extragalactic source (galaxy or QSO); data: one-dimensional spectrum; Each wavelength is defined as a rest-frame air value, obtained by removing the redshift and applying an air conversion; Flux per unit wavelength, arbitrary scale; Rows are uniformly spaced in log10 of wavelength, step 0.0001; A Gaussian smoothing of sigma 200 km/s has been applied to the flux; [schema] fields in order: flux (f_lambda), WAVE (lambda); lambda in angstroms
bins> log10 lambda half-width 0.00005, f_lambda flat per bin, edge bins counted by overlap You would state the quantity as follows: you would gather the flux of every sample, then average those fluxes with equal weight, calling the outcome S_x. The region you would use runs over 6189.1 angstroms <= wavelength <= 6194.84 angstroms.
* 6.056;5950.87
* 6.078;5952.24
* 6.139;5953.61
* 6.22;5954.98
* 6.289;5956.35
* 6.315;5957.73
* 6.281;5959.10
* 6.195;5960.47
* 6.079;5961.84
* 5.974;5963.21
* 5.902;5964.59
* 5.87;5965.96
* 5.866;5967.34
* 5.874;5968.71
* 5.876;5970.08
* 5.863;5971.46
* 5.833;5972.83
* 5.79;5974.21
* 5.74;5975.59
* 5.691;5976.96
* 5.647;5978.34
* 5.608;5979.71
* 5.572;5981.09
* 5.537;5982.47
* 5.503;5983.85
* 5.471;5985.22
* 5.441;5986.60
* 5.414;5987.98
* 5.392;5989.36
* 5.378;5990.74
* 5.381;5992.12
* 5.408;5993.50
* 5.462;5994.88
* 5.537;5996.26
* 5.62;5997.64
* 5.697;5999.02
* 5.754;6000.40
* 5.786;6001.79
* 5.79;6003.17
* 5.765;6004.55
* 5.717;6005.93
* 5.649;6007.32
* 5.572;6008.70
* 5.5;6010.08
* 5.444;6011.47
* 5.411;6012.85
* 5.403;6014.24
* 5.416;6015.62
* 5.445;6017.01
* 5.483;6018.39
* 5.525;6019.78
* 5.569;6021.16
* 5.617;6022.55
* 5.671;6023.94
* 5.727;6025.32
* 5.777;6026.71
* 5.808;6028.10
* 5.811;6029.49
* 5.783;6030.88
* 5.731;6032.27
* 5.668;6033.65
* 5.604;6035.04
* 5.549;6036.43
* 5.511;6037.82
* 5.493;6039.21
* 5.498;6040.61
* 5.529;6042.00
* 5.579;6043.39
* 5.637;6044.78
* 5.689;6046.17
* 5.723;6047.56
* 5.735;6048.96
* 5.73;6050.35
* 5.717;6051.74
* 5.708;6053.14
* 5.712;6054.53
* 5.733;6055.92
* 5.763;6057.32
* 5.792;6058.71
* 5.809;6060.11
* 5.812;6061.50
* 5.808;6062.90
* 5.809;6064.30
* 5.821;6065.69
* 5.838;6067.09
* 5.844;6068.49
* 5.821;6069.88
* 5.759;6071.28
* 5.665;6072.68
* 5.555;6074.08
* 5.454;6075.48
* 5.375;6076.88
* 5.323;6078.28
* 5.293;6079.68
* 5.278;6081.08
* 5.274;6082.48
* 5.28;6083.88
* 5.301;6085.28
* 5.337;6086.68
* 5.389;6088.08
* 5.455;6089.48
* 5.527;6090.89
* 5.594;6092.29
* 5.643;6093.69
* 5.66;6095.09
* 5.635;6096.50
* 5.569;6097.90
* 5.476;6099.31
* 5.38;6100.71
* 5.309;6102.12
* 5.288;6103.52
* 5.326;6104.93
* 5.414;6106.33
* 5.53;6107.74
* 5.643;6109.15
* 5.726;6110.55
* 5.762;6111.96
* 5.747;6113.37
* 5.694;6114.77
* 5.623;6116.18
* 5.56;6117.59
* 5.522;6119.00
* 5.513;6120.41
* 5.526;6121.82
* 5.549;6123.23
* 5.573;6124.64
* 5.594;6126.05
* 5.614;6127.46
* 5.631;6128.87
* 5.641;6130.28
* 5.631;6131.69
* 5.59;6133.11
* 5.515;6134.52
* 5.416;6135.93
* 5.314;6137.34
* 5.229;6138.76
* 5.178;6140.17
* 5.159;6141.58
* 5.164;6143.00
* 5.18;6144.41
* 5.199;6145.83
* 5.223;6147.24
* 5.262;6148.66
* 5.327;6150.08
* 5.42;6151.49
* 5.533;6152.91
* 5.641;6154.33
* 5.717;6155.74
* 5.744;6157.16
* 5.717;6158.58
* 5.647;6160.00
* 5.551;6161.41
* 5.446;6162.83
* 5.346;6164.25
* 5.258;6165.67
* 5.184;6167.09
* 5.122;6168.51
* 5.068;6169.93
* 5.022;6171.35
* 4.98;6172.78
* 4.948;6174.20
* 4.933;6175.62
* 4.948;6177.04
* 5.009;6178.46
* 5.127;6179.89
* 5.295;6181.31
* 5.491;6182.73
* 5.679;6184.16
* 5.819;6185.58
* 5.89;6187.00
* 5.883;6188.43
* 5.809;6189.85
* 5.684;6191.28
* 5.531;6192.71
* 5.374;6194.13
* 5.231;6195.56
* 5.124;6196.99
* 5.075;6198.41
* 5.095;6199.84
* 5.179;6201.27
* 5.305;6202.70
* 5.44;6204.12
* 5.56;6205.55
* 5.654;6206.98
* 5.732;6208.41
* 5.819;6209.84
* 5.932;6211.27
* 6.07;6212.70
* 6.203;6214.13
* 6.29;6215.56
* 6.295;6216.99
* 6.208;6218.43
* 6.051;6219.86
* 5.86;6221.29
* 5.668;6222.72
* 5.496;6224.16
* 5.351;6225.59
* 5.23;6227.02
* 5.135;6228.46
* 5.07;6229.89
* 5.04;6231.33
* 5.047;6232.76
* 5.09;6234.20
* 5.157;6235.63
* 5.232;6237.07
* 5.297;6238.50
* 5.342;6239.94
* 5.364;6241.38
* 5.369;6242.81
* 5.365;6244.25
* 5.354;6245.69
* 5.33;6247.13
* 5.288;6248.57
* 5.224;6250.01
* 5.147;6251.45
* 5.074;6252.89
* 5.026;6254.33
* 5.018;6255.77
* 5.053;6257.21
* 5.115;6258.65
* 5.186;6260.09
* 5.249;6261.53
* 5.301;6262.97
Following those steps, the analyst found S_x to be 5.60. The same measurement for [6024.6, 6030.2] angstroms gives 5.78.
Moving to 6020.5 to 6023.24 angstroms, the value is 5.59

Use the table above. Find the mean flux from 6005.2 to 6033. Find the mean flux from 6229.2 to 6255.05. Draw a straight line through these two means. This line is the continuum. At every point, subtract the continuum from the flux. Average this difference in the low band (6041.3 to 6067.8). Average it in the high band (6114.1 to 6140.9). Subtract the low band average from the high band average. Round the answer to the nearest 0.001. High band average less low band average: -0.084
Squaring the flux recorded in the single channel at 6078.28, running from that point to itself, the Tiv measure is 28.3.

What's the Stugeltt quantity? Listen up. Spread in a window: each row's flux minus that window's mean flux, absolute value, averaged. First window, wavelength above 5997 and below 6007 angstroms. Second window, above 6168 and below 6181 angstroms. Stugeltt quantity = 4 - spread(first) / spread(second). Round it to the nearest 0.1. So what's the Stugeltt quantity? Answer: 3.2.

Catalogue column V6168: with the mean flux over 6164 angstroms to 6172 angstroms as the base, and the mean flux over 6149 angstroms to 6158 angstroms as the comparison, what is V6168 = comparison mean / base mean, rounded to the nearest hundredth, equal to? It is 1.08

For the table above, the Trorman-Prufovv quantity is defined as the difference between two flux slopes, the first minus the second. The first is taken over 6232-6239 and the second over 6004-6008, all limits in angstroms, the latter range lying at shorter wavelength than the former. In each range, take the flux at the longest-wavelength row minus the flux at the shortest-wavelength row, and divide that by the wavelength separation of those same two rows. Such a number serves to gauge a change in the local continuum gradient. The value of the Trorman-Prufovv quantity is 0.085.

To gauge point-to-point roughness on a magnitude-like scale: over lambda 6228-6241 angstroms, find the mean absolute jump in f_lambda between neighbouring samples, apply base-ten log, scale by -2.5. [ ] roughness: 3.3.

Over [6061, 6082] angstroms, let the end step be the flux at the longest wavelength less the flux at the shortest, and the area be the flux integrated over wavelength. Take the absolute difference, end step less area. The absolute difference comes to 119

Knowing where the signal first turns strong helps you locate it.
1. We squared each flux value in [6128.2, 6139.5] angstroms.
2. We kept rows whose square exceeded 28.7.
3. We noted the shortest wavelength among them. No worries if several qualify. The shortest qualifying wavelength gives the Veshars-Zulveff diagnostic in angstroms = 6128.87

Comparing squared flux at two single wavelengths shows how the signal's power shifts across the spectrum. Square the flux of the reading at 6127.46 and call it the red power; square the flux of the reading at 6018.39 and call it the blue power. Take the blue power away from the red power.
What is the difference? 1.5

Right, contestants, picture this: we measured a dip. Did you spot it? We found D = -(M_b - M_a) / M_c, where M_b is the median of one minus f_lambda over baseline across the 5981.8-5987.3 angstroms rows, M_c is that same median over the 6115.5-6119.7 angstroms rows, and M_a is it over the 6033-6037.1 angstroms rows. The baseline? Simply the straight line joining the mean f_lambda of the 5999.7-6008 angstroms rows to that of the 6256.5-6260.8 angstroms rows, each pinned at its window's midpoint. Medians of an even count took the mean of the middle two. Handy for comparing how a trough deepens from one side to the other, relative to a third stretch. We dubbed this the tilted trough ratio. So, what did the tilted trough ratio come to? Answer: 2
